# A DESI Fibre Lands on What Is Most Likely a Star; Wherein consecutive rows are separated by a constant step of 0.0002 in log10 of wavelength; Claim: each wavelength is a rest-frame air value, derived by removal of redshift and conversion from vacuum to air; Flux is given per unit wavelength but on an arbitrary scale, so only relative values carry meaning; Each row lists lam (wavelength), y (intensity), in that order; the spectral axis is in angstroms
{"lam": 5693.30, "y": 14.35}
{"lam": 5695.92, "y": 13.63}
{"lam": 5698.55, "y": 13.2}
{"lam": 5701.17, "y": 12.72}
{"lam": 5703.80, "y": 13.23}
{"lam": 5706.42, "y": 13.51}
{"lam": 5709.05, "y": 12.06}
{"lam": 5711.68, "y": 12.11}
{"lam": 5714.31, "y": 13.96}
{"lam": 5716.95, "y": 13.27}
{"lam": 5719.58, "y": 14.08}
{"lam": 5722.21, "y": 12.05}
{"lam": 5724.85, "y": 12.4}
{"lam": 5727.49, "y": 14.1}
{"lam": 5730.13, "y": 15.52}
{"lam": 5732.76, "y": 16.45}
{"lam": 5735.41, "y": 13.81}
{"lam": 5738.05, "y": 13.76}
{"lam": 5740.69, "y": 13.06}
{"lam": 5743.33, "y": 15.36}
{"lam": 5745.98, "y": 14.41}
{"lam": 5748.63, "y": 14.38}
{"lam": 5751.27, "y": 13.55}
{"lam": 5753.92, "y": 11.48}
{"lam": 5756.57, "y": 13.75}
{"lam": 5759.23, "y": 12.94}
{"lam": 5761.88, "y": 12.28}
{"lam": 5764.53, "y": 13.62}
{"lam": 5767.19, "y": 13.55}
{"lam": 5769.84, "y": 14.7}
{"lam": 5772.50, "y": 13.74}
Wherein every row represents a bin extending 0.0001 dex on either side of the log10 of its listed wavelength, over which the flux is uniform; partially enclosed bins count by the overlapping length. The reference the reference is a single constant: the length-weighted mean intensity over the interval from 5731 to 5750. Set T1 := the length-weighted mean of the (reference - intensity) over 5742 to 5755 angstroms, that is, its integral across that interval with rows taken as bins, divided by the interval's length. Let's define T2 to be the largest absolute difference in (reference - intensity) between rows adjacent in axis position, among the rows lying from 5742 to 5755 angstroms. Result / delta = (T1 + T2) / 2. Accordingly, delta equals 1.3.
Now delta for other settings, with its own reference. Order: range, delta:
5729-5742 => 1.3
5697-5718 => 1.7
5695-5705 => 0.9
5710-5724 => 1.7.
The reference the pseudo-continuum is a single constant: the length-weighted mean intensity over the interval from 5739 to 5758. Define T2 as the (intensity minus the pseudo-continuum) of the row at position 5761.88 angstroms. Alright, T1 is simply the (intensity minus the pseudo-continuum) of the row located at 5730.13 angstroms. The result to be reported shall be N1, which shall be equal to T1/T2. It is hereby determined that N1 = -1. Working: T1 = 1.8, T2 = -1.4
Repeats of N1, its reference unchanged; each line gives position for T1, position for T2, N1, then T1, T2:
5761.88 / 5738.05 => -28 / -1.4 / 0.1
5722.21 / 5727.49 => -4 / -1.7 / 0.4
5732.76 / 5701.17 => -3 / 2.7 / -1.0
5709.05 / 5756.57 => -40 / -1.6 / 0.0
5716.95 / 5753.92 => 0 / -0.4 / -2.2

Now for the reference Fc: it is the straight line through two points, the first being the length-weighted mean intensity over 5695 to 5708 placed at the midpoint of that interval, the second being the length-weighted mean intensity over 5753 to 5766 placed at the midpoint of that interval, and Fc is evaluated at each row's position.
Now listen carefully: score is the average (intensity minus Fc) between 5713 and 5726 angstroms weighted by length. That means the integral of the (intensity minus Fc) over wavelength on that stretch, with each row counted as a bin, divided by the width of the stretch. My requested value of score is 0.05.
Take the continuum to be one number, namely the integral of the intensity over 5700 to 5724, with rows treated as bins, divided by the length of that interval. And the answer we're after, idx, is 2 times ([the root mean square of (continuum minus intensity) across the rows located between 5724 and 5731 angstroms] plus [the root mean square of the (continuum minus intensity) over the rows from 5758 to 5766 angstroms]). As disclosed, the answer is 4.4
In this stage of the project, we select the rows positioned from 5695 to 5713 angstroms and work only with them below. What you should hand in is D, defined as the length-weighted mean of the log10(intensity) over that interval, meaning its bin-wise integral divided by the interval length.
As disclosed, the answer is 1.11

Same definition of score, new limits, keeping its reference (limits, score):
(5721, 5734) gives 1.05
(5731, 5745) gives 1.53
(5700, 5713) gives -0.47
